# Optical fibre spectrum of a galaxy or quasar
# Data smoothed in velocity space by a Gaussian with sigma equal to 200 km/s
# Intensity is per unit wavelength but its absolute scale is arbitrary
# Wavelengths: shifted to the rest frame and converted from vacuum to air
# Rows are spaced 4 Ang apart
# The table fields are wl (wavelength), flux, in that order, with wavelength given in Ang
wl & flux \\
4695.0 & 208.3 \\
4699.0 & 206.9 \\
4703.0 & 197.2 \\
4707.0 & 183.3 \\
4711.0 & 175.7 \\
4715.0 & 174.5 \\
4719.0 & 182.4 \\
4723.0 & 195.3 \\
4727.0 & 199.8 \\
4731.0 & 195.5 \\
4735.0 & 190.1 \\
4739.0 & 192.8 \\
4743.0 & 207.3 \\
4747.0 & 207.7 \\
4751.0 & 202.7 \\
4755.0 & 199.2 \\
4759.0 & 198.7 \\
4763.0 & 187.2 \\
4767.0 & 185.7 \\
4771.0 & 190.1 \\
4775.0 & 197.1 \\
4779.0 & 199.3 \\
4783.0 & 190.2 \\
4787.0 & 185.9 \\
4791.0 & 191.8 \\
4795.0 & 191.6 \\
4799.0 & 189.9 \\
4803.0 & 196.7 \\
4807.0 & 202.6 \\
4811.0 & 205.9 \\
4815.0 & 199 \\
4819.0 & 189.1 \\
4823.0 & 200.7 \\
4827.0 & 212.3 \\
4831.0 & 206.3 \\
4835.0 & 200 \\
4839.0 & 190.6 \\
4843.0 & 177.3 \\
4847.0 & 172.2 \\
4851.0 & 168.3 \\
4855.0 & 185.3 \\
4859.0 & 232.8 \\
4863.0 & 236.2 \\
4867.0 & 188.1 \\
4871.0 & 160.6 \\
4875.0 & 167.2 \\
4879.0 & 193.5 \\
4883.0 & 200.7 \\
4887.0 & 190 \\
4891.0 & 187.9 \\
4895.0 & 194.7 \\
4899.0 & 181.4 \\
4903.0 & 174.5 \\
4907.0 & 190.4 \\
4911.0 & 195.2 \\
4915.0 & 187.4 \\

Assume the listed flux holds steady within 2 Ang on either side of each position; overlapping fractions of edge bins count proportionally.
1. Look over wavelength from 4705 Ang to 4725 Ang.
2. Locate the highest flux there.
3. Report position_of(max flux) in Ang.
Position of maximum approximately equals 4723.0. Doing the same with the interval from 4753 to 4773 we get 4755.0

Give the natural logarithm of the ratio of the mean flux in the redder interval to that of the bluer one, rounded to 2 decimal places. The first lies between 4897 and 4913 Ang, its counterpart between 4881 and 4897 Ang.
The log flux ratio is -0.04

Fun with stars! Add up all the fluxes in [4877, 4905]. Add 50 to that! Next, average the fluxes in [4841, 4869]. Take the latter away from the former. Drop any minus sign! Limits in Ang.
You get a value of 1178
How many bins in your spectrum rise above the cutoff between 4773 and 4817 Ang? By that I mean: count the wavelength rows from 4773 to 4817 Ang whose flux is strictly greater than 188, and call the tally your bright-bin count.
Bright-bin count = 10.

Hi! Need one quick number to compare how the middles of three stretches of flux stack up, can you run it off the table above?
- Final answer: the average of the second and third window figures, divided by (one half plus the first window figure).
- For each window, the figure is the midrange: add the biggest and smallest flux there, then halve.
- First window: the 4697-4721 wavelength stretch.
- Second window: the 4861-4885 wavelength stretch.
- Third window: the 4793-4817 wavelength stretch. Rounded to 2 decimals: 1.04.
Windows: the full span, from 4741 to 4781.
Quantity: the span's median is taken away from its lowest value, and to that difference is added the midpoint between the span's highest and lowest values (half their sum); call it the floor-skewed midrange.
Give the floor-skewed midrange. 183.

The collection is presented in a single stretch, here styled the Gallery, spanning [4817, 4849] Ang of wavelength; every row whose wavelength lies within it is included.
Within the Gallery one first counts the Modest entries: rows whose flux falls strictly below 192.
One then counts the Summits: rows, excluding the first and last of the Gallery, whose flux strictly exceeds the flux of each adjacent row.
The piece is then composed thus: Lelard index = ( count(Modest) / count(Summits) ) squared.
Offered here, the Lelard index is 16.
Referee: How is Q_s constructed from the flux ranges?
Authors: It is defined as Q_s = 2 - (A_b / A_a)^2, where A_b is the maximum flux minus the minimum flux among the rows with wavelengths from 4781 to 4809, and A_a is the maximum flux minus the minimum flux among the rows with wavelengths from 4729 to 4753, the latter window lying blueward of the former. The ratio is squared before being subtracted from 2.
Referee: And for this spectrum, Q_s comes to 1.1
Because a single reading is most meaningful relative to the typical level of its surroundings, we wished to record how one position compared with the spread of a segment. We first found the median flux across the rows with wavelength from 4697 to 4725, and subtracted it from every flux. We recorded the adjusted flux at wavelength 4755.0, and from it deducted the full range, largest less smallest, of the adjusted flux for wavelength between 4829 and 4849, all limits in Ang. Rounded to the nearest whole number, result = -18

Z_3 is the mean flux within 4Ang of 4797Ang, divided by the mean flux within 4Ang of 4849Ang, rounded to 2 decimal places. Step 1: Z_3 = 1.12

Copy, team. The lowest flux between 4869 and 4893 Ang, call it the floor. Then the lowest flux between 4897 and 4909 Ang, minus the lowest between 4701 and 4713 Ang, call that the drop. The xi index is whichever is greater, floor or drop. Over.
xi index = 161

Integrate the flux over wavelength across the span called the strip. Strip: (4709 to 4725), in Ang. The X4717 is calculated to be 2912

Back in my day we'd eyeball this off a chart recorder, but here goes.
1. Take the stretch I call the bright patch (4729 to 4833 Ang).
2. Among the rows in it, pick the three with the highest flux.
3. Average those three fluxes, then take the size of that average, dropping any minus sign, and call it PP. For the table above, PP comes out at 209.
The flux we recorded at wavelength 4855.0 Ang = 185.3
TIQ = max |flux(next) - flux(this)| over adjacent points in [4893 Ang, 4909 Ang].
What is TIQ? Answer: 16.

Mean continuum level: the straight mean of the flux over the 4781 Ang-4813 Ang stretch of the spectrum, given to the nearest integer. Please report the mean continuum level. 194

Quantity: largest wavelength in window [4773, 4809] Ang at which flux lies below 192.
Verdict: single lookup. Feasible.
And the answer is 4799.0 Ang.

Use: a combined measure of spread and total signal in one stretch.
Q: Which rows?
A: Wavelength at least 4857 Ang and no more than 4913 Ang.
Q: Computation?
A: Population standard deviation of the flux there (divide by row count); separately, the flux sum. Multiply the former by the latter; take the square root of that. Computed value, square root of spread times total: 234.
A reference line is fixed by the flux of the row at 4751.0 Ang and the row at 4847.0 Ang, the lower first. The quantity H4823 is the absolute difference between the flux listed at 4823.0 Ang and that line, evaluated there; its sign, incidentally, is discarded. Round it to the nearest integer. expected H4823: 21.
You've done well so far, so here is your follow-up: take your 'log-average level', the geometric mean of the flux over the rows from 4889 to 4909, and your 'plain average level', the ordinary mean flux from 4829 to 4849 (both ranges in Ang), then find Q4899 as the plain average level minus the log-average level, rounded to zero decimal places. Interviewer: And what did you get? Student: 4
